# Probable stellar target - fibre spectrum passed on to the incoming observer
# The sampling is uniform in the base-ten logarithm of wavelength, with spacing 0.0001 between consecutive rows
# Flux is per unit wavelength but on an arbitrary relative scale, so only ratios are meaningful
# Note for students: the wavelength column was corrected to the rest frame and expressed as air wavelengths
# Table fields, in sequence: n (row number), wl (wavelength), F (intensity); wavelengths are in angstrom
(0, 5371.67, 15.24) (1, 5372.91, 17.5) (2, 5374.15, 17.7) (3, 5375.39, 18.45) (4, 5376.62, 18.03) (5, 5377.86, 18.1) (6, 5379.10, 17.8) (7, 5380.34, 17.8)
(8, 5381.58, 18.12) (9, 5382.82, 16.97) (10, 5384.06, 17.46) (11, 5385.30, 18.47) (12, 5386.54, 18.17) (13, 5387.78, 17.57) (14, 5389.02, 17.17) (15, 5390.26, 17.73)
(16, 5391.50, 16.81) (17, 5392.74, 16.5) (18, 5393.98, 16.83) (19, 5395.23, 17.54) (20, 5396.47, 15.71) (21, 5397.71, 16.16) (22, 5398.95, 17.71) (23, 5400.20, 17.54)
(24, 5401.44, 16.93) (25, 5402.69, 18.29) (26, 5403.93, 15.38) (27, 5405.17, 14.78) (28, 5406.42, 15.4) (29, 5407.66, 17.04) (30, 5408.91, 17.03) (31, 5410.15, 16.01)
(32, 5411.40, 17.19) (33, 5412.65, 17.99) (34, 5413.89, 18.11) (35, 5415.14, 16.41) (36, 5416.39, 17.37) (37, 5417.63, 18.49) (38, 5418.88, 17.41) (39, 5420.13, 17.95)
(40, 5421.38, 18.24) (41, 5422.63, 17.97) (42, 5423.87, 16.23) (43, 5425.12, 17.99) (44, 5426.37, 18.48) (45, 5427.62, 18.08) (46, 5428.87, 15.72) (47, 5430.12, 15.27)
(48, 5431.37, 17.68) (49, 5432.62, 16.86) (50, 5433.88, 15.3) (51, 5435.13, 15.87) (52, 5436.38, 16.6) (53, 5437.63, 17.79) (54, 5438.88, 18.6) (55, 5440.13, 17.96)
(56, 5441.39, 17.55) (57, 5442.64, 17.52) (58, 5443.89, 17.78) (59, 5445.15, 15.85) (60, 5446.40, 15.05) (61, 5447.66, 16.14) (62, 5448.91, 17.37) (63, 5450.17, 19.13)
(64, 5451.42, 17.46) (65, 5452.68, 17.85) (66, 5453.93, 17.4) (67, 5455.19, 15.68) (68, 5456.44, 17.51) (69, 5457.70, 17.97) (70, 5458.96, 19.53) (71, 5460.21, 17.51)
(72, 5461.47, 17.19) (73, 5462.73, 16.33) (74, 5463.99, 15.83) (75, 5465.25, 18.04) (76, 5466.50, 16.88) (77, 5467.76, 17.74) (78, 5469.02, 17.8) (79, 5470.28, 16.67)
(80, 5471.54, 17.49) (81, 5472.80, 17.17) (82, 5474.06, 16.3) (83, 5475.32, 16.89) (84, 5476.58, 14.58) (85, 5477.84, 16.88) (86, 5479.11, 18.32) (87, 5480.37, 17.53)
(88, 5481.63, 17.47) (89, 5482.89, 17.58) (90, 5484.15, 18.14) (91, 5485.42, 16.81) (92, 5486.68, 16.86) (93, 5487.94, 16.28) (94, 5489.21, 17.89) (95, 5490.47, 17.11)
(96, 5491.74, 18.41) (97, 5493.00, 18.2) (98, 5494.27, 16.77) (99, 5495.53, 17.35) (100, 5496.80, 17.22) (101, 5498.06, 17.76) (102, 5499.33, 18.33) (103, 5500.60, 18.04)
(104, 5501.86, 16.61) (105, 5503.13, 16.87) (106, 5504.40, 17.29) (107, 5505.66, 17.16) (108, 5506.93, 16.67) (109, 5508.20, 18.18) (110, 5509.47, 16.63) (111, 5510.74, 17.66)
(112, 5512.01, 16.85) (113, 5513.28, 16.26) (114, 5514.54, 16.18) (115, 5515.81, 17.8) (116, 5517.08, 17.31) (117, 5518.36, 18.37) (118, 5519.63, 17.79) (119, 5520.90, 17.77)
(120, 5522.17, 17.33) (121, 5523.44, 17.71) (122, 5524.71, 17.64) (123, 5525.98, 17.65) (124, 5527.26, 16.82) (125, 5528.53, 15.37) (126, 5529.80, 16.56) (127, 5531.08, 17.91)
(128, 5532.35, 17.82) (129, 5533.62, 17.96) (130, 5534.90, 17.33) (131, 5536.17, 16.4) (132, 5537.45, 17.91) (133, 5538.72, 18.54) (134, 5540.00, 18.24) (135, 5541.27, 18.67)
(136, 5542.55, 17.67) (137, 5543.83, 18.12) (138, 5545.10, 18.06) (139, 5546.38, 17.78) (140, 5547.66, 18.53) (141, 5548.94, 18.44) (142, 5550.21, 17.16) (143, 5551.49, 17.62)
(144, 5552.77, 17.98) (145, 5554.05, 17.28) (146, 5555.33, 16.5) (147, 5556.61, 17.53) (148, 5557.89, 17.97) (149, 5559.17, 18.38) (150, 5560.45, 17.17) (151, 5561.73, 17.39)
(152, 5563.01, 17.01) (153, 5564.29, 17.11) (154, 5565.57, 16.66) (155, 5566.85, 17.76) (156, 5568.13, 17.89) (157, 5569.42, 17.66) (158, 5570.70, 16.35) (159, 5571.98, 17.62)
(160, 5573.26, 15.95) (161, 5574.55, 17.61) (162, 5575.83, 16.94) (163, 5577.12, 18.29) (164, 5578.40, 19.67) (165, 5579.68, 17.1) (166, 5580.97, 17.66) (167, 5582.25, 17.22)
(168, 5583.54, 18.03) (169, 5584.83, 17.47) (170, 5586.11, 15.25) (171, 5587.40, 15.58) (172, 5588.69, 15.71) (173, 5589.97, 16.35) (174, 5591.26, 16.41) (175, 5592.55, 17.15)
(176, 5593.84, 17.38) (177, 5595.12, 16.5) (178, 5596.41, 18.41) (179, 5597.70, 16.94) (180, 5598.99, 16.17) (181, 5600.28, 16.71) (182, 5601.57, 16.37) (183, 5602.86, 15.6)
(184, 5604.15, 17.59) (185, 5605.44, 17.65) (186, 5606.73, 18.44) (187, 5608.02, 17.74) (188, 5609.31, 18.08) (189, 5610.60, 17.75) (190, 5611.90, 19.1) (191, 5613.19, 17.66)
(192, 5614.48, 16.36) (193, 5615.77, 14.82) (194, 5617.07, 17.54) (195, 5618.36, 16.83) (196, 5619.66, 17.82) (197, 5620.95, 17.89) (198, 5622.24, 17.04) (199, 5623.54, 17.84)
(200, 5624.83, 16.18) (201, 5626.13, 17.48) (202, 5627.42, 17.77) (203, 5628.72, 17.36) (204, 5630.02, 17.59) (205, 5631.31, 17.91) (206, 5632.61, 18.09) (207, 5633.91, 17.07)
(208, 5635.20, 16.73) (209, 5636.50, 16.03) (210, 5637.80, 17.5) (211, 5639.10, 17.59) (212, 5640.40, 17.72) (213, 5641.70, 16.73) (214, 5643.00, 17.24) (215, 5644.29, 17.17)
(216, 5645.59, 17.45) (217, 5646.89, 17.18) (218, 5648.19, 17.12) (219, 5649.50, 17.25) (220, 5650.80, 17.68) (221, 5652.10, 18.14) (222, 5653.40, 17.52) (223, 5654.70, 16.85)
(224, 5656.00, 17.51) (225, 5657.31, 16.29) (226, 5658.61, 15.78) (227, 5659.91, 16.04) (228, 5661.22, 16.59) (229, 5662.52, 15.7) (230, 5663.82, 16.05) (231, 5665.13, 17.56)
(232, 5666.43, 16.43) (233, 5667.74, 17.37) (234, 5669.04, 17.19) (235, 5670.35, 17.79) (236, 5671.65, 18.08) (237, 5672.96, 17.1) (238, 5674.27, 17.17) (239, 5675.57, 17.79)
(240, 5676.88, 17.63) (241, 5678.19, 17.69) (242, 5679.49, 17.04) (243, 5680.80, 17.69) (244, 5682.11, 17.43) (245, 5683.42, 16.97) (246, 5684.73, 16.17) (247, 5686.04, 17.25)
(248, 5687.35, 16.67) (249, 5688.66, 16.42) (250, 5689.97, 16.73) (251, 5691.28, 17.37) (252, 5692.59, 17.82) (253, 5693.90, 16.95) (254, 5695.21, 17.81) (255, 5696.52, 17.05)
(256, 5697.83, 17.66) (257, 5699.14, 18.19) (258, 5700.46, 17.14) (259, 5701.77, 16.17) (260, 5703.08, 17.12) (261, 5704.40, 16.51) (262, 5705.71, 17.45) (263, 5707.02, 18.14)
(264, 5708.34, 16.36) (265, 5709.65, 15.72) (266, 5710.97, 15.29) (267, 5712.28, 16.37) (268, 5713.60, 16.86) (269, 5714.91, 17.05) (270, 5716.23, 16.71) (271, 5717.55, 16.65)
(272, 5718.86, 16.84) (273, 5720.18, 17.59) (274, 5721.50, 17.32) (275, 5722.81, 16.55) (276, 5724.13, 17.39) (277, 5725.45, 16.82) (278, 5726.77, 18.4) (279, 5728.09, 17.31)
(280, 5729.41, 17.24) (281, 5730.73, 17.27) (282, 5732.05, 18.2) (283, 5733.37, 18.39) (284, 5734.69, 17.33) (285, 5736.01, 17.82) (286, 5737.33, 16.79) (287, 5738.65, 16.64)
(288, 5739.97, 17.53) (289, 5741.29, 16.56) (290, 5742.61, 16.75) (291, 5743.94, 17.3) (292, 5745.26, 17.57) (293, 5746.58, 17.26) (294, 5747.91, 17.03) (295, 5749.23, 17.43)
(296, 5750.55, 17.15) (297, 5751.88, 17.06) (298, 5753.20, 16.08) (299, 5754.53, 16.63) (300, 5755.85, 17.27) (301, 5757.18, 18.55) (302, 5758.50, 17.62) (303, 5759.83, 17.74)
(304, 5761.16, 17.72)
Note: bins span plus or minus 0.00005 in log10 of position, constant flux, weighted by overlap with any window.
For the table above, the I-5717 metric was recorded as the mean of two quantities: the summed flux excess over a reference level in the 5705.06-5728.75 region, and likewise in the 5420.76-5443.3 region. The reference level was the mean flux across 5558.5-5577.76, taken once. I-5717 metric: -4.5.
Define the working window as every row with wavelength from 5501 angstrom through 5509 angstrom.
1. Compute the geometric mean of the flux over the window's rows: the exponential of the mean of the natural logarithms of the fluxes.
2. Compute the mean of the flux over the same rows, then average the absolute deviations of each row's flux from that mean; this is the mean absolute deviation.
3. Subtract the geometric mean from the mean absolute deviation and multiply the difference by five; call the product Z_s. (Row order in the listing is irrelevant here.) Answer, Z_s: -83.5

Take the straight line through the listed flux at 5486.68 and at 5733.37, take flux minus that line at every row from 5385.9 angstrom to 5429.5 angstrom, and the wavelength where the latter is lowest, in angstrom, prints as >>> 5405.17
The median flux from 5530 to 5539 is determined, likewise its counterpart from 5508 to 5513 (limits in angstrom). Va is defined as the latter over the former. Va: 0.96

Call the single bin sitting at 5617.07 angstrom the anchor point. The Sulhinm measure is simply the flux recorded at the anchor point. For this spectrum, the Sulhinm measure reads 17.54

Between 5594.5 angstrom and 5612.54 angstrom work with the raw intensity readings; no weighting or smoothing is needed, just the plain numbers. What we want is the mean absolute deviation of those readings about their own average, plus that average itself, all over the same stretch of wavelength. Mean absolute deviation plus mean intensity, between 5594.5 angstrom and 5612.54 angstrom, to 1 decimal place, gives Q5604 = 18.2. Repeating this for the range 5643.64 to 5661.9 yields 17.6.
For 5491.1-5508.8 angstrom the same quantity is 18.1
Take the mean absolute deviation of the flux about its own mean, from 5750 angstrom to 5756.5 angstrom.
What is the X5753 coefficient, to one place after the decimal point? 0.4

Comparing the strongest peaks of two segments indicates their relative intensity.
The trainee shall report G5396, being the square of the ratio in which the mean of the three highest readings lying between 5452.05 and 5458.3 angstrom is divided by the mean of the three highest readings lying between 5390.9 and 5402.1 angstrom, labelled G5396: 1.021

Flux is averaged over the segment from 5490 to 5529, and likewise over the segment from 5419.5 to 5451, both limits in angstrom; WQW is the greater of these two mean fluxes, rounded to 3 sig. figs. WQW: 17.3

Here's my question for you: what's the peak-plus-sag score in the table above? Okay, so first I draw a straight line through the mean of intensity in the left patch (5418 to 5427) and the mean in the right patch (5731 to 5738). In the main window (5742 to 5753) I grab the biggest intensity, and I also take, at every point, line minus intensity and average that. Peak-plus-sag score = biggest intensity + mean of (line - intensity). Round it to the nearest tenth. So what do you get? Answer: 18.1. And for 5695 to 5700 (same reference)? 18.2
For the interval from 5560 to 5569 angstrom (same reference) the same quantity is 18.3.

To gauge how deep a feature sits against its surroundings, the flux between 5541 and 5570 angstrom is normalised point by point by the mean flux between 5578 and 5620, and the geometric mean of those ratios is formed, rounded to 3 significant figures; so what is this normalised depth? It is 1.03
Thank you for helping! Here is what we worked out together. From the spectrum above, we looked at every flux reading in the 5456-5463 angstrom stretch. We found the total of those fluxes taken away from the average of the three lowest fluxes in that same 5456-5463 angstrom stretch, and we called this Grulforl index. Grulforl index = -89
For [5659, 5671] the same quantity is -135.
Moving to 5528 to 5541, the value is -158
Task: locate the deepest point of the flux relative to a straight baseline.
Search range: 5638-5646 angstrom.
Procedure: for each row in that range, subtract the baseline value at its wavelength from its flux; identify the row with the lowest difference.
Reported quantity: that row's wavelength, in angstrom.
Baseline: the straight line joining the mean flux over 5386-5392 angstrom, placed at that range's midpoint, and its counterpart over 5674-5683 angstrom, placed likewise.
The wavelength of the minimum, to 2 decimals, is 5641.70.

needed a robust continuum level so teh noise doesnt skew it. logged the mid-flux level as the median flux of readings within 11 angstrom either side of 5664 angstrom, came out 17.1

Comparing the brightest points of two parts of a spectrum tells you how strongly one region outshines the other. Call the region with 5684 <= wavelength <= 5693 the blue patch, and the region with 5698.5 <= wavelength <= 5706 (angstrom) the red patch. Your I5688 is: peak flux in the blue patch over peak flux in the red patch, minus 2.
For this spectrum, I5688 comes -1.02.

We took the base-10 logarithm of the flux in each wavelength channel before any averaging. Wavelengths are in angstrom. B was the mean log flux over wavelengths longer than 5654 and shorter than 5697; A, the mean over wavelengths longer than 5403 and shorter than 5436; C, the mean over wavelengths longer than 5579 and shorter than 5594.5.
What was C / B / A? 0.8100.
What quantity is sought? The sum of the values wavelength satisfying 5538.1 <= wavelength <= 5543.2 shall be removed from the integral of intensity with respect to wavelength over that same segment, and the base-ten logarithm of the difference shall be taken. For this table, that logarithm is 1.30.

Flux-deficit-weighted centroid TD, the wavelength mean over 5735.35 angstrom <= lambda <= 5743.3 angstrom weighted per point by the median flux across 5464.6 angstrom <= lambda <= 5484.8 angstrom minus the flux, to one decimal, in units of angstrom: 5740.5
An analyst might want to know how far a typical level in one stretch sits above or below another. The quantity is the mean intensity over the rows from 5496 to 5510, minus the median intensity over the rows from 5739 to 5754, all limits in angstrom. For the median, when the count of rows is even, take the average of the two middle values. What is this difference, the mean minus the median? 0.19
